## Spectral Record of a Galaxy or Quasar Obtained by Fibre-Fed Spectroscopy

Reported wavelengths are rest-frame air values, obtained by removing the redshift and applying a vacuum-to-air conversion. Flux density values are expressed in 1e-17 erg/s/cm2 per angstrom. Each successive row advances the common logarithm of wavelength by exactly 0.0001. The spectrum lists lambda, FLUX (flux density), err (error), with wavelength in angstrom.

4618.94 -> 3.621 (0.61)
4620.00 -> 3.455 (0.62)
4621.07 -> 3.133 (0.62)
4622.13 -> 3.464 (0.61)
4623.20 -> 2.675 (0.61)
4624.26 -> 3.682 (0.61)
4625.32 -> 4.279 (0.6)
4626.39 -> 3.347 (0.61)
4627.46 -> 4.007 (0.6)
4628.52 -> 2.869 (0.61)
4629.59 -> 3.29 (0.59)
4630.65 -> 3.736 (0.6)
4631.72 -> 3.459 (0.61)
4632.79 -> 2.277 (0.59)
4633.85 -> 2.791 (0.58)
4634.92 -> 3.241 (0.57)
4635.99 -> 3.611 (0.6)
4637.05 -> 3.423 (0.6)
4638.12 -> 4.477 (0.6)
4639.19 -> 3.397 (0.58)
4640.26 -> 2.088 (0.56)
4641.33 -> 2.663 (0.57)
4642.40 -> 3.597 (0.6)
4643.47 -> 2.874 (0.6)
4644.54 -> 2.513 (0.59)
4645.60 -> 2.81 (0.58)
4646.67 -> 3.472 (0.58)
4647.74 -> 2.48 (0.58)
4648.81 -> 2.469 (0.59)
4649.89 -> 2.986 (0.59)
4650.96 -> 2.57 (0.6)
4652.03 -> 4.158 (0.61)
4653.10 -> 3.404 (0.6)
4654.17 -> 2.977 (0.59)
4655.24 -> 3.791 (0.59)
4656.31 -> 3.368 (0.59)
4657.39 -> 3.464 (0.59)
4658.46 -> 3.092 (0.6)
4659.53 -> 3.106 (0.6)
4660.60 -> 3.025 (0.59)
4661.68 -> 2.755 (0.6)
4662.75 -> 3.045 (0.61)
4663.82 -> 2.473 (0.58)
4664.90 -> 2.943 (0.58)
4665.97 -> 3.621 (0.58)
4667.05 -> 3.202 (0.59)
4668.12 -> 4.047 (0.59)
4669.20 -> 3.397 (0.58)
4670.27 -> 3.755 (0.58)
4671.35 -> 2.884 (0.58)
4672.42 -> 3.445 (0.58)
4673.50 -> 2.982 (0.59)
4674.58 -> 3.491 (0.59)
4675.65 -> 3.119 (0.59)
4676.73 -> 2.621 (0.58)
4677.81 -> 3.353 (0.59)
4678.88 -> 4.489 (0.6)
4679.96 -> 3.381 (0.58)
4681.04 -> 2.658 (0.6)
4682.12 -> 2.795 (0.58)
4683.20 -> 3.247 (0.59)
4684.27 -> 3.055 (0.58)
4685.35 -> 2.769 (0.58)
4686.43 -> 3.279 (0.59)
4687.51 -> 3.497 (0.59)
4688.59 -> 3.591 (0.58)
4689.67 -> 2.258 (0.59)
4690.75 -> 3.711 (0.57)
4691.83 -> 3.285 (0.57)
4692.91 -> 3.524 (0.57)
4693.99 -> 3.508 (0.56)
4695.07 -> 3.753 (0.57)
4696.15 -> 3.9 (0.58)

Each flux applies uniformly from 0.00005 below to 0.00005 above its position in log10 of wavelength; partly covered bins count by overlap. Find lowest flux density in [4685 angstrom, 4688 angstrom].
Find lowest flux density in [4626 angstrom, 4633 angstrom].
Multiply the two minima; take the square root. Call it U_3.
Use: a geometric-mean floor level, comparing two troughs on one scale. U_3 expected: 2.5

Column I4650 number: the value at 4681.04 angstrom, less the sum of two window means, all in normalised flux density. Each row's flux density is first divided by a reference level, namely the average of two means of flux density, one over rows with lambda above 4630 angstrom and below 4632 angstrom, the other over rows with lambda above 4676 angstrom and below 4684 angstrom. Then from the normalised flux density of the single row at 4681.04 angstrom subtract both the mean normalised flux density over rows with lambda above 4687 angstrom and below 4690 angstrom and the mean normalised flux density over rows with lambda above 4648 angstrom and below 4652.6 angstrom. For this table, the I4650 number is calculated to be -1.0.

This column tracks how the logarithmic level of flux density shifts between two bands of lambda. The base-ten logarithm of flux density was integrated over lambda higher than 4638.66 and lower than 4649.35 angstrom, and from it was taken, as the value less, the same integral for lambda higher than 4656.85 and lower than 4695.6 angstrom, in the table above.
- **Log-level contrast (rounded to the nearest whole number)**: -15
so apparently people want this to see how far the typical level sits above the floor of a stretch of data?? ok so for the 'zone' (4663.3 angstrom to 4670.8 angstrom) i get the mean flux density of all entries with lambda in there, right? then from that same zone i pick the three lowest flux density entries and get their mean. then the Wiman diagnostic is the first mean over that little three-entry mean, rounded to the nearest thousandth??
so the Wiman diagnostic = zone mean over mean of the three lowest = 1.166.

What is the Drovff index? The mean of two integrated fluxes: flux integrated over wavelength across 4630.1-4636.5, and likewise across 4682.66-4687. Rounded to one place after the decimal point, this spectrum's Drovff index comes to 16.9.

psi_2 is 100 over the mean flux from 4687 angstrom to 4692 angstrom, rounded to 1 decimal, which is 30.6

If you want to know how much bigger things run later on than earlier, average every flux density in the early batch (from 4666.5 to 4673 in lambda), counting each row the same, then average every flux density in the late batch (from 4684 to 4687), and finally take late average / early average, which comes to 0.88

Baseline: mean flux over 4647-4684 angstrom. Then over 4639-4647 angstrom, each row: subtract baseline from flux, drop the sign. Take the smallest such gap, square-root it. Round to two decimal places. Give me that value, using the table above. 0.45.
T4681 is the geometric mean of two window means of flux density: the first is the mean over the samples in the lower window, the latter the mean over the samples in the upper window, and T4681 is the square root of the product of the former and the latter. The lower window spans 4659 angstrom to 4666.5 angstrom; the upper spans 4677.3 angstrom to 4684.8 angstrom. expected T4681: 3.14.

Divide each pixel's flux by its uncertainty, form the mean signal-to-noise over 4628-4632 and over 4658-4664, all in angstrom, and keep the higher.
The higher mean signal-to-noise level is 5.5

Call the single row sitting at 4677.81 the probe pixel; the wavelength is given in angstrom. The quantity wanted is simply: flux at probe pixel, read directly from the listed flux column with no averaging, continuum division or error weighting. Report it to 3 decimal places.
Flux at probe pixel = 3.353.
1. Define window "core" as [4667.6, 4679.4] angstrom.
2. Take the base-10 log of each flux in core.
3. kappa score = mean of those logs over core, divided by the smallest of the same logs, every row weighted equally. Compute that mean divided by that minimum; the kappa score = 1.26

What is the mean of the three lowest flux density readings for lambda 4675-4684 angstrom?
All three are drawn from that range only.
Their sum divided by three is 2.7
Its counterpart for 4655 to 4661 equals 3.1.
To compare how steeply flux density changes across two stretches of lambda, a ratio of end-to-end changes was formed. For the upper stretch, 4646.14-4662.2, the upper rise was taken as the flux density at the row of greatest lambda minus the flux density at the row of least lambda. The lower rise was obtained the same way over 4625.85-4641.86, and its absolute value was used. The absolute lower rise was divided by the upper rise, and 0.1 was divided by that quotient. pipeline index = -0.10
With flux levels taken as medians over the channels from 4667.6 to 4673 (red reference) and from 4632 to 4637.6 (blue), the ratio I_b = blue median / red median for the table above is 0.94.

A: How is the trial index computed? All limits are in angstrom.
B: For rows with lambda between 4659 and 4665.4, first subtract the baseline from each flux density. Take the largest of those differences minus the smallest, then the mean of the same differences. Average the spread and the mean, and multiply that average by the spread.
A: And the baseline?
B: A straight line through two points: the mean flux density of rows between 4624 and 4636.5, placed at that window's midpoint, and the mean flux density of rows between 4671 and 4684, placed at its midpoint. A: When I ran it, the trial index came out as 0.08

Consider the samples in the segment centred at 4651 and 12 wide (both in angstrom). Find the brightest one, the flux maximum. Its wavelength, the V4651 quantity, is 4652.03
